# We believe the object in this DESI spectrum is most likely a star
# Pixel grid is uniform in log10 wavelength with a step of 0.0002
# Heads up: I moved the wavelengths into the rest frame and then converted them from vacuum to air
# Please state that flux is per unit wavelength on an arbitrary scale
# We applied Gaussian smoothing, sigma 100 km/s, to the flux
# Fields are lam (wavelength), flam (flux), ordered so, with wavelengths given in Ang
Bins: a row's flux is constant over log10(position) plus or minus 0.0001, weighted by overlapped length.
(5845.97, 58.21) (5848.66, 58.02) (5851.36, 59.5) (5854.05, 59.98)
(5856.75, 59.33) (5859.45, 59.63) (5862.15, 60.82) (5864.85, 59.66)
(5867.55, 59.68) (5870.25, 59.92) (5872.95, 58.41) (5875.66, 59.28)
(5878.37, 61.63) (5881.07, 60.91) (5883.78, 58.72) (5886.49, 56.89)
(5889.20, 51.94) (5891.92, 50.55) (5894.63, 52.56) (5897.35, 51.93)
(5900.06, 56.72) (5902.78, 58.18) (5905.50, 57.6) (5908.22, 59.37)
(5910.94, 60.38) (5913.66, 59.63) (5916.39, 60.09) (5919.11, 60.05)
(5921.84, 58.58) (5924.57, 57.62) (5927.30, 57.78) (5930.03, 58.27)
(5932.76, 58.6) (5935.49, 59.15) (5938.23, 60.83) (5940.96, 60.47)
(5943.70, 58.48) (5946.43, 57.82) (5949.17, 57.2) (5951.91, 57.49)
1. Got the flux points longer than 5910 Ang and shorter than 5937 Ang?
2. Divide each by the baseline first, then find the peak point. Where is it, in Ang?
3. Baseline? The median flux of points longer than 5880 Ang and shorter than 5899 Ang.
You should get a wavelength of 5910.94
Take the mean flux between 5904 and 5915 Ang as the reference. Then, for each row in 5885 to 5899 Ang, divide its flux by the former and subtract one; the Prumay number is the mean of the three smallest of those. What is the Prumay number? -0.13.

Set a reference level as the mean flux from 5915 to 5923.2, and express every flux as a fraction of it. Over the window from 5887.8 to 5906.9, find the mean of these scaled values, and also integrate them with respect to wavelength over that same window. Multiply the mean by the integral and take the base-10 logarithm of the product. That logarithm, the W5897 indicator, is 1.20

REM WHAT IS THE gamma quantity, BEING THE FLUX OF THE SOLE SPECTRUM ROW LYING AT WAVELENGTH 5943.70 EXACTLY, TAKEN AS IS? 58.48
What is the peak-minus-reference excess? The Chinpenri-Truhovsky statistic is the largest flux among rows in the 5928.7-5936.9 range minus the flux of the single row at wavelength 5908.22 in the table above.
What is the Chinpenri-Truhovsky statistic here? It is -0.2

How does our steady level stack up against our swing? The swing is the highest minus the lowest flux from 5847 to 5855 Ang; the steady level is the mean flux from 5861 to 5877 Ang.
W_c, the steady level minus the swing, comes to 57.7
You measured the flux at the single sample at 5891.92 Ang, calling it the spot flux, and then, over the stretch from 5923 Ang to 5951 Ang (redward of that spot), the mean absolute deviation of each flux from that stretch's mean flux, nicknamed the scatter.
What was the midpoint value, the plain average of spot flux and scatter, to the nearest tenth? 25.7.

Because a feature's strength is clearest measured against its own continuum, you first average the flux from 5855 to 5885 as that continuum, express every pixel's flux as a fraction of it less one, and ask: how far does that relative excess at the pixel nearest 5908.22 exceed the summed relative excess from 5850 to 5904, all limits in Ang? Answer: 0.7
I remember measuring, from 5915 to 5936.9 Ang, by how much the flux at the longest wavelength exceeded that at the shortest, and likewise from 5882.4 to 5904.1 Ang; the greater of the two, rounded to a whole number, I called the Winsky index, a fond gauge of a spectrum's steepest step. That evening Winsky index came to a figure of -1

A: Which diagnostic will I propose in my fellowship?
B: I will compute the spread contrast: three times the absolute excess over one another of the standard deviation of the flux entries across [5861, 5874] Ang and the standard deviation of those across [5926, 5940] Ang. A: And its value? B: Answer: 1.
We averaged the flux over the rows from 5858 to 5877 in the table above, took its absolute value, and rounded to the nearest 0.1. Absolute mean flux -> 59.6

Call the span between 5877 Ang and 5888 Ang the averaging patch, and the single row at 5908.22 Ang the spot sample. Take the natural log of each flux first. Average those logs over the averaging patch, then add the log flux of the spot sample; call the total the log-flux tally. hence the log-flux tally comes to 8.17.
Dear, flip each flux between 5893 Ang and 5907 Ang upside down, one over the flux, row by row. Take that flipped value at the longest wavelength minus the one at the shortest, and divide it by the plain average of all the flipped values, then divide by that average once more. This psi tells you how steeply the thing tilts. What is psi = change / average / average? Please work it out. -5.1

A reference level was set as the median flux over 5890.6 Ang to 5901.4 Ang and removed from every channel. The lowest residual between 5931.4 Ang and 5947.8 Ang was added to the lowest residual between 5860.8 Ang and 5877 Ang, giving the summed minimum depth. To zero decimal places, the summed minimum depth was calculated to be 12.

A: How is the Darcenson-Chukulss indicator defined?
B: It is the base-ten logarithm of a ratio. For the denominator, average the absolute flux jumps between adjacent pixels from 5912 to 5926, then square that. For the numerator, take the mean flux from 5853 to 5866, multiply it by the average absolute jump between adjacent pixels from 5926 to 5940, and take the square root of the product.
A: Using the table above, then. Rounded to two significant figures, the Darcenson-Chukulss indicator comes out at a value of 1.1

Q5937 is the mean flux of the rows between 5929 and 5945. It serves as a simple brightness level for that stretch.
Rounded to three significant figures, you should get 59.3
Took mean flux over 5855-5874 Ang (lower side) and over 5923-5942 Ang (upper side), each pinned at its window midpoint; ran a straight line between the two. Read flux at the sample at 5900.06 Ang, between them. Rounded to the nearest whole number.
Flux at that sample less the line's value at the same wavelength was -3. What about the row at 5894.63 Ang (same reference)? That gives -7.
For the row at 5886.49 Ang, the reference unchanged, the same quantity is -3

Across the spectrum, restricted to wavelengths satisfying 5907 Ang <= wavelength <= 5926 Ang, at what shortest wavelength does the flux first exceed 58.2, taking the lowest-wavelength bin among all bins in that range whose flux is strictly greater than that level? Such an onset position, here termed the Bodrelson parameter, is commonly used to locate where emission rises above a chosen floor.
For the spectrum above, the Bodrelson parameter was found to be 5908.22 Ang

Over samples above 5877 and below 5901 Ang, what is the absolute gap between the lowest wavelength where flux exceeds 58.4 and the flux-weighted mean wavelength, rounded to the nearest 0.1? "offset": 10.5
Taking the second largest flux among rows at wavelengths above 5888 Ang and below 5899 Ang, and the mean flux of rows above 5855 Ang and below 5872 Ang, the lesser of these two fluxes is 51.9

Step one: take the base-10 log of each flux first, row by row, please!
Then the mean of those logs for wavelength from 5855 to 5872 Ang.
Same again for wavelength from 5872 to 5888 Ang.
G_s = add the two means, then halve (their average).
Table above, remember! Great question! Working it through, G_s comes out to 1.775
